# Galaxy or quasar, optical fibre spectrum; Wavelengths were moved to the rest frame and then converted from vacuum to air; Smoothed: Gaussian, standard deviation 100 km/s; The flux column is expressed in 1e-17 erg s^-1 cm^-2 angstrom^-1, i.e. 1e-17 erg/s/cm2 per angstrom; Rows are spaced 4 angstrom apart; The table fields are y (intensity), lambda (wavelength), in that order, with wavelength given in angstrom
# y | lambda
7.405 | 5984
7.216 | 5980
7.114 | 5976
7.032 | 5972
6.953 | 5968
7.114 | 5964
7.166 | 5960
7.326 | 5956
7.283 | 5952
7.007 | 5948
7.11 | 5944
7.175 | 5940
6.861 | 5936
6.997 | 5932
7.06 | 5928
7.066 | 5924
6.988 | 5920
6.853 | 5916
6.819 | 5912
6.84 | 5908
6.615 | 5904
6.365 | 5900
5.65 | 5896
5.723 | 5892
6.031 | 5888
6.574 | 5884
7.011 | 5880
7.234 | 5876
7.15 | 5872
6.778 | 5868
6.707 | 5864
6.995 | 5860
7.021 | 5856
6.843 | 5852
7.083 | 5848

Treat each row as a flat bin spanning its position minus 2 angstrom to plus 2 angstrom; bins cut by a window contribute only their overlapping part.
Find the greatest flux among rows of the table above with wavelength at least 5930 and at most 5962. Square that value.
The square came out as 53.7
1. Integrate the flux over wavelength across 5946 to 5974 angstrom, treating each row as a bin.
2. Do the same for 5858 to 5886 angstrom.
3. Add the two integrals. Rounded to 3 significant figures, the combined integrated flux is 393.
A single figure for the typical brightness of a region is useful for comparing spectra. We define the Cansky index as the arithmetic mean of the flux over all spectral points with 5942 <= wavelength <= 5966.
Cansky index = 7.17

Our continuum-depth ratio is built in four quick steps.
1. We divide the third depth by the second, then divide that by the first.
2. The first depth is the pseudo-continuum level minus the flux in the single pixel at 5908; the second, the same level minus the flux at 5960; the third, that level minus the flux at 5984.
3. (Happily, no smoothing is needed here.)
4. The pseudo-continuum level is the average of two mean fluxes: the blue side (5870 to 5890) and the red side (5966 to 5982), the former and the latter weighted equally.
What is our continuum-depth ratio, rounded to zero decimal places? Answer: 21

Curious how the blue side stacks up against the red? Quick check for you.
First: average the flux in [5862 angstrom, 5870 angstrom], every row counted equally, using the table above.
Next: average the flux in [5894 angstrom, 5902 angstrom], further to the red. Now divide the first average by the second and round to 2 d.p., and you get 1.12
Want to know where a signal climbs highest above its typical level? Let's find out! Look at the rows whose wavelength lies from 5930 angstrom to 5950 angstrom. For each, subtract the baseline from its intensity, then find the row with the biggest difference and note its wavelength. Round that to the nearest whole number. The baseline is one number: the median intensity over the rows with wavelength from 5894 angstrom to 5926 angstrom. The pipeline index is 5940 angstrom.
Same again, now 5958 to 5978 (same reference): 5960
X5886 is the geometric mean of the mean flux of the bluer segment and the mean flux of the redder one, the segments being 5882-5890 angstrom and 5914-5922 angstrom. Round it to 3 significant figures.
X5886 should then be 6.60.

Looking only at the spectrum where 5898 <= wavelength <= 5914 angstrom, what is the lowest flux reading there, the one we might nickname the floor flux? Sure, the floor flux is 6.365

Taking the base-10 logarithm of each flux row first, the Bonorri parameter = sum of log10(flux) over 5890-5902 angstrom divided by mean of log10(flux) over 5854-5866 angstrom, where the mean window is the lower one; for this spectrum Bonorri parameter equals 2.76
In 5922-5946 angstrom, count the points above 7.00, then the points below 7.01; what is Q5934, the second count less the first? -2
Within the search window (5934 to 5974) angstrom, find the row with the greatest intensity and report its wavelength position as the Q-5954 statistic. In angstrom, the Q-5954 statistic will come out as 5956 angstrom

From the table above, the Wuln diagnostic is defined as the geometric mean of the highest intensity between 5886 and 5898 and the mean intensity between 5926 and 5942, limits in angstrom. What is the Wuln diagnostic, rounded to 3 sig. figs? 6.51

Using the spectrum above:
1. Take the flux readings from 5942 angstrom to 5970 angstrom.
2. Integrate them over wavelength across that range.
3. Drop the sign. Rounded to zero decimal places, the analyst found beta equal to 200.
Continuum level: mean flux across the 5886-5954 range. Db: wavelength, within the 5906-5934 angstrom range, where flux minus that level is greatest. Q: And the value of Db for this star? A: 5924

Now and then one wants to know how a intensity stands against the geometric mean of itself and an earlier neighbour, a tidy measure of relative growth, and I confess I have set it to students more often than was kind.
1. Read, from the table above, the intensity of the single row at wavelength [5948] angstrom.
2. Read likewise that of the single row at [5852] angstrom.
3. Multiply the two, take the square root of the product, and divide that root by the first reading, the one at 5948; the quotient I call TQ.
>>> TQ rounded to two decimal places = 0.99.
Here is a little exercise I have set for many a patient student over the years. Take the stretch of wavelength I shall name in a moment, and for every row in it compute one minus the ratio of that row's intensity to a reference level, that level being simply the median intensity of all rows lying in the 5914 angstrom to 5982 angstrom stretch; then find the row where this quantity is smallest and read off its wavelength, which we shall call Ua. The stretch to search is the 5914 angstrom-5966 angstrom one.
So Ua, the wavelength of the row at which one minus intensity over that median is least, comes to 5956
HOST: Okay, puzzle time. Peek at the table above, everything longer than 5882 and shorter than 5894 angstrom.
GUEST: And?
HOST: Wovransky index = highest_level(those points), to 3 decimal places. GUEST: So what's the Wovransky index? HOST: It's 6.574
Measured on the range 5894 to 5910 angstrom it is 6.840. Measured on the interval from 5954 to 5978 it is 7.326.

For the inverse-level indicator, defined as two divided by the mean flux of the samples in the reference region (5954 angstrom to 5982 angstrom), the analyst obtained 0.280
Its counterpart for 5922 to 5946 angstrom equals 0.284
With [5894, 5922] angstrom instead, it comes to 0.303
